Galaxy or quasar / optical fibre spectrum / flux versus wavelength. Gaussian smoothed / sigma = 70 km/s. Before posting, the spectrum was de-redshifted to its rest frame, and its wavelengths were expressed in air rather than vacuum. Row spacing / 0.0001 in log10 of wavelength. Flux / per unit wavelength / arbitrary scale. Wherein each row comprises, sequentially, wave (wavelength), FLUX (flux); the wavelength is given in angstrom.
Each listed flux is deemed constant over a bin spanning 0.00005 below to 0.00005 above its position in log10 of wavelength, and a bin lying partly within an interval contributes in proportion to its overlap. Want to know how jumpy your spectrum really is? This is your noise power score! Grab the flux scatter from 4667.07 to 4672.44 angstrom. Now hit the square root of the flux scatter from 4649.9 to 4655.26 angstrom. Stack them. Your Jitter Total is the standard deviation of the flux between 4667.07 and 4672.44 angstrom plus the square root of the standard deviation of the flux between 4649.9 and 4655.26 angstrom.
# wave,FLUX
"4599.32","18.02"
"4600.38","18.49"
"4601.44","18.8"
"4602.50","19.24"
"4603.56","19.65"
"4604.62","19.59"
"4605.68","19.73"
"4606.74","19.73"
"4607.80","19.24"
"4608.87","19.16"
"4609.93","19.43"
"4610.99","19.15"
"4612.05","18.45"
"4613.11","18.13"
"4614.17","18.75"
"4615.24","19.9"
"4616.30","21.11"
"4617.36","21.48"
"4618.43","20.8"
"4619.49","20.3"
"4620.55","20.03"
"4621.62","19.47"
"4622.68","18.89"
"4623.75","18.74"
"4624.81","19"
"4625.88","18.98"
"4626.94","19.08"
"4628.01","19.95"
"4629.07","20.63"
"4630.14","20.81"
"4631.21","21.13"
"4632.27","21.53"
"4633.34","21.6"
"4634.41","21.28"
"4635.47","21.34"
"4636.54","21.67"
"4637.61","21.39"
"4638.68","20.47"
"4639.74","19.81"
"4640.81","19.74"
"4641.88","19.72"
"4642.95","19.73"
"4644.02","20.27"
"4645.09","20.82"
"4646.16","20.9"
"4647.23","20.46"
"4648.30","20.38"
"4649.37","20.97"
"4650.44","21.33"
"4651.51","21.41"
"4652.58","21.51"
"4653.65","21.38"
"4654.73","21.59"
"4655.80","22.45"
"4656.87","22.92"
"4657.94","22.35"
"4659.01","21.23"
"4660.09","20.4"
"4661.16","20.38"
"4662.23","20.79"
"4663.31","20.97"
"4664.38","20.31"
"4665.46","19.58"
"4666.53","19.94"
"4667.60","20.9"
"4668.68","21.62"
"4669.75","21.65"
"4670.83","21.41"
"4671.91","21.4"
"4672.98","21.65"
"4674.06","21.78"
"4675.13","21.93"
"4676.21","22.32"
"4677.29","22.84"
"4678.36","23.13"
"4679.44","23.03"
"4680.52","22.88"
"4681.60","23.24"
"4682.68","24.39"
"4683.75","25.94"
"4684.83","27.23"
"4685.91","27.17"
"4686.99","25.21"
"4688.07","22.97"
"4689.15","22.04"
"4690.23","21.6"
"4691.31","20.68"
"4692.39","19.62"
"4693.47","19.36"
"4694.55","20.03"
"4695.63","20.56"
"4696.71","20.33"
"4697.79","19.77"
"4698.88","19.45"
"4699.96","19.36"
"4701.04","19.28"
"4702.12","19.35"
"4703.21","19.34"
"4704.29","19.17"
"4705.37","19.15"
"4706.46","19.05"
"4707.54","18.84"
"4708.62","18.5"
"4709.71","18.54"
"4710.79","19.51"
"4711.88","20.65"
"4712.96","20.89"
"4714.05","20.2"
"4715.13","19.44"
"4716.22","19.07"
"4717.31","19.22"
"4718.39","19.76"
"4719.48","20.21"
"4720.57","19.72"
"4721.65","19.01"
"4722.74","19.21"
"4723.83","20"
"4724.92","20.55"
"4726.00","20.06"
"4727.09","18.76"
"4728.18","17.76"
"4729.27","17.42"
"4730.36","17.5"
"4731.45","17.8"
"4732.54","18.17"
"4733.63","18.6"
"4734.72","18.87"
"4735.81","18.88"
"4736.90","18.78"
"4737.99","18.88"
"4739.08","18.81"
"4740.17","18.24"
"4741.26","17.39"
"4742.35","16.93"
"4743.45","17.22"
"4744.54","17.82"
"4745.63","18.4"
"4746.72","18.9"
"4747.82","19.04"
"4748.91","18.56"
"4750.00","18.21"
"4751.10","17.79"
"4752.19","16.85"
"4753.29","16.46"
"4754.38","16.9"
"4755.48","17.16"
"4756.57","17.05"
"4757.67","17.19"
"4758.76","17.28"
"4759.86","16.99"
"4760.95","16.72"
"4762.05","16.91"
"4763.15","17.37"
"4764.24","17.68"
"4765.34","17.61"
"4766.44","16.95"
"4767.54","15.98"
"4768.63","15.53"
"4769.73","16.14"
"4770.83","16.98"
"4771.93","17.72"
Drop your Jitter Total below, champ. 0.6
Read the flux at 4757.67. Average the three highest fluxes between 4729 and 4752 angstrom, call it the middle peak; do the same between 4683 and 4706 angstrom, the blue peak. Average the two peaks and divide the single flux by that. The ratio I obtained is 0.75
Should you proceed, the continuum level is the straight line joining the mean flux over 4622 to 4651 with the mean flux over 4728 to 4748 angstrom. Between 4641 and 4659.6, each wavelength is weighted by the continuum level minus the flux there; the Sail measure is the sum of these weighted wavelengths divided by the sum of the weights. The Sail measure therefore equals 4654.8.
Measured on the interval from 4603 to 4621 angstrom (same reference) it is 4610.0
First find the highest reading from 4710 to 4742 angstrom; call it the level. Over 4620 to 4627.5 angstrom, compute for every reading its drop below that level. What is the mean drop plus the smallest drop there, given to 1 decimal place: 2.6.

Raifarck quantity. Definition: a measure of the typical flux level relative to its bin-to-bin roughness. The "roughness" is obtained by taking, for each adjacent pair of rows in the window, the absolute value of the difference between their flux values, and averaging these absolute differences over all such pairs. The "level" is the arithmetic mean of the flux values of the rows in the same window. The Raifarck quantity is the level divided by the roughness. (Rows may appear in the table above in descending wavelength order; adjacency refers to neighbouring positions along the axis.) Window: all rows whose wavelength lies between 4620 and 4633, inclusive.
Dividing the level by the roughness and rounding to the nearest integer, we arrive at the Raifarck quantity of 53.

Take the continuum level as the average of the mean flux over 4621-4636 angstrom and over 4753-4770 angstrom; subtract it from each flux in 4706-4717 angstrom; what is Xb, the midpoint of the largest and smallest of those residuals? 1.2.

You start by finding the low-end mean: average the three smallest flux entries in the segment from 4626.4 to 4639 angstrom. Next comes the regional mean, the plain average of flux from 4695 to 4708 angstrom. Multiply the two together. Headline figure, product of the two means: 386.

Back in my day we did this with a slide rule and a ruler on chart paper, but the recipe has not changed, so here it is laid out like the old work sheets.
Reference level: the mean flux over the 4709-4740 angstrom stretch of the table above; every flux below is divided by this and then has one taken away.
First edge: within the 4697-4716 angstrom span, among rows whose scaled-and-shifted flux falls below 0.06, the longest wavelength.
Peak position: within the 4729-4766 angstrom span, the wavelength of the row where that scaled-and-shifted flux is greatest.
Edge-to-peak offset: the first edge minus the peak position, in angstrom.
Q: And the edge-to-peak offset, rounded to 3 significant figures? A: -32.7 angstrom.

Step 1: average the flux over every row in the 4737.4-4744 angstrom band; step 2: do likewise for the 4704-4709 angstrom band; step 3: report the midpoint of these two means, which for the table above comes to 18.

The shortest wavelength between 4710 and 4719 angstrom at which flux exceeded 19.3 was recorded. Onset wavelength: 4710.79 angstrom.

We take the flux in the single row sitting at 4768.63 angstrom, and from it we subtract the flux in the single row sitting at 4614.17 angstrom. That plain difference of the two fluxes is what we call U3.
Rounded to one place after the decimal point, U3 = -3.2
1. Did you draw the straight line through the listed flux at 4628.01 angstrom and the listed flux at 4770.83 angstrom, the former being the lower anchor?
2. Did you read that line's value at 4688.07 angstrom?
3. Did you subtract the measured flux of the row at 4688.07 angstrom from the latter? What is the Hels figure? -4.27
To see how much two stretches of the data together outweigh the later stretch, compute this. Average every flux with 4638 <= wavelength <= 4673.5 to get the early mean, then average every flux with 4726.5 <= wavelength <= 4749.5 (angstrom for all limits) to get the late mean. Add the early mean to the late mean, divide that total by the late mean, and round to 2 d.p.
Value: 2.15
